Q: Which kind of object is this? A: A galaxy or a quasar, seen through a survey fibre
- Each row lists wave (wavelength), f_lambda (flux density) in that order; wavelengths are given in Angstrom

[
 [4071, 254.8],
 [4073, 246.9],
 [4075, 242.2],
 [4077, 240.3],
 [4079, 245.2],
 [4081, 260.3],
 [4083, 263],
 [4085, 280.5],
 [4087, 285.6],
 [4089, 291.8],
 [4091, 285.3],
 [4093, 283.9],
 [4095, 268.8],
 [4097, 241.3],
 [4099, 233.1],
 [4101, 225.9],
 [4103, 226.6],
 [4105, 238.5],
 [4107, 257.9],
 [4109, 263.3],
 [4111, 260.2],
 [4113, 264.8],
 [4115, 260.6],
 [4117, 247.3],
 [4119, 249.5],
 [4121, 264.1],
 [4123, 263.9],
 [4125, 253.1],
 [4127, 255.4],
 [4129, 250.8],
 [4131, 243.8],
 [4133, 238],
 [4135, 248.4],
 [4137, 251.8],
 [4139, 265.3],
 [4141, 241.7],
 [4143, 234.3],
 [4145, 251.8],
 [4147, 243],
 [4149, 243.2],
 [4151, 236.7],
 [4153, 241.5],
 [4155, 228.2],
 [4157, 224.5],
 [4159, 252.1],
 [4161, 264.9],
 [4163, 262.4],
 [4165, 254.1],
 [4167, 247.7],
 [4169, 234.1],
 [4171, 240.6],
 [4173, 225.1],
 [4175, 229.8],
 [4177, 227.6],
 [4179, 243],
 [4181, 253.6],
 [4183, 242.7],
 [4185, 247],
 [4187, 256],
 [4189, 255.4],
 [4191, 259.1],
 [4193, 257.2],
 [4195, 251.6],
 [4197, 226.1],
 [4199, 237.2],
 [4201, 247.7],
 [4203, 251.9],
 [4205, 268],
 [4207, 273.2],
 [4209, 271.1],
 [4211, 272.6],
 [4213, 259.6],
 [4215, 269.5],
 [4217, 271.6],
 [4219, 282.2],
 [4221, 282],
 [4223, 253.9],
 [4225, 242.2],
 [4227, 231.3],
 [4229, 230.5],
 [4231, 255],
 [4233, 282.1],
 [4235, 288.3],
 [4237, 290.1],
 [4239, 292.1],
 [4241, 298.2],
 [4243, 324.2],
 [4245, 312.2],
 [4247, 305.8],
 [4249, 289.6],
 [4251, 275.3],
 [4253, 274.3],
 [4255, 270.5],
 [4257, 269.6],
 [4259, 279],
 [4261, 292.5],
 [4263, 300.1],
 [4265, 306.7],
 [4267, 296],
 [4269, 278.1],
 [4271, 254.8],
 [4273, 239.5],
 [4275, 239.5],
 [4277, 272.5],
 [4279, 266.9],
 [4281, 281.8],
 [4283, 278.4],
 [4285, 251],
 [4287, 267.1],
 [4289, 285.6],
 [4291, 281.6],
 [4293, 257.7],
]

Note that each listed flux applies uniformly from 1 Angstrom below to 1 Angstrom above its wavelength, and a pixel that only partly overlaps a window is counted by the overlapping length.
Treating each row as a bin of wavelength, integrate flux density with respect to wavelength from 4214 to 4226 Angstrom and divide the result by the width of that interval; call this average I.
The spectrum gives 267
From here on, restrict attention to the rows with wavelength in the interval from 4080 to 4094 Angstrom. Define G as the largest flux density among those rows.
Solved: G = 291.8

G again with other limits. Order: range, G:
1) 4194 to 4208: 273.2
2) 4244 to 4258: 312.2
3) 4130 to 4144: 265.3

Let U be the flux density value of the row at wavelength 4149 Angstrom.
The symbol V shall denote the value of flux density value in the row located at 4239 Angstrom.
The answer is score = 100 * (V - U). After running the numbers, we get 4890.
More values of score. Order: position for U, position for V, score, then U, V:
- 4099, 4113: 3170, 233.1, 264.8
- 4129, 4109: 1250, 250.8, 263.3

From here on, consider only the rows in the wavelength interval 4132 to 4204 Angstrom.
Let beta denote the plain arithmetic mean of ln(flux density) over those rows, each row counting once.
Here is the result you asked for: 5.50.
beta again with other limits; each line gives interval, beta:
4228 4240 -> 5.61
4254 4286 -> 5.61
